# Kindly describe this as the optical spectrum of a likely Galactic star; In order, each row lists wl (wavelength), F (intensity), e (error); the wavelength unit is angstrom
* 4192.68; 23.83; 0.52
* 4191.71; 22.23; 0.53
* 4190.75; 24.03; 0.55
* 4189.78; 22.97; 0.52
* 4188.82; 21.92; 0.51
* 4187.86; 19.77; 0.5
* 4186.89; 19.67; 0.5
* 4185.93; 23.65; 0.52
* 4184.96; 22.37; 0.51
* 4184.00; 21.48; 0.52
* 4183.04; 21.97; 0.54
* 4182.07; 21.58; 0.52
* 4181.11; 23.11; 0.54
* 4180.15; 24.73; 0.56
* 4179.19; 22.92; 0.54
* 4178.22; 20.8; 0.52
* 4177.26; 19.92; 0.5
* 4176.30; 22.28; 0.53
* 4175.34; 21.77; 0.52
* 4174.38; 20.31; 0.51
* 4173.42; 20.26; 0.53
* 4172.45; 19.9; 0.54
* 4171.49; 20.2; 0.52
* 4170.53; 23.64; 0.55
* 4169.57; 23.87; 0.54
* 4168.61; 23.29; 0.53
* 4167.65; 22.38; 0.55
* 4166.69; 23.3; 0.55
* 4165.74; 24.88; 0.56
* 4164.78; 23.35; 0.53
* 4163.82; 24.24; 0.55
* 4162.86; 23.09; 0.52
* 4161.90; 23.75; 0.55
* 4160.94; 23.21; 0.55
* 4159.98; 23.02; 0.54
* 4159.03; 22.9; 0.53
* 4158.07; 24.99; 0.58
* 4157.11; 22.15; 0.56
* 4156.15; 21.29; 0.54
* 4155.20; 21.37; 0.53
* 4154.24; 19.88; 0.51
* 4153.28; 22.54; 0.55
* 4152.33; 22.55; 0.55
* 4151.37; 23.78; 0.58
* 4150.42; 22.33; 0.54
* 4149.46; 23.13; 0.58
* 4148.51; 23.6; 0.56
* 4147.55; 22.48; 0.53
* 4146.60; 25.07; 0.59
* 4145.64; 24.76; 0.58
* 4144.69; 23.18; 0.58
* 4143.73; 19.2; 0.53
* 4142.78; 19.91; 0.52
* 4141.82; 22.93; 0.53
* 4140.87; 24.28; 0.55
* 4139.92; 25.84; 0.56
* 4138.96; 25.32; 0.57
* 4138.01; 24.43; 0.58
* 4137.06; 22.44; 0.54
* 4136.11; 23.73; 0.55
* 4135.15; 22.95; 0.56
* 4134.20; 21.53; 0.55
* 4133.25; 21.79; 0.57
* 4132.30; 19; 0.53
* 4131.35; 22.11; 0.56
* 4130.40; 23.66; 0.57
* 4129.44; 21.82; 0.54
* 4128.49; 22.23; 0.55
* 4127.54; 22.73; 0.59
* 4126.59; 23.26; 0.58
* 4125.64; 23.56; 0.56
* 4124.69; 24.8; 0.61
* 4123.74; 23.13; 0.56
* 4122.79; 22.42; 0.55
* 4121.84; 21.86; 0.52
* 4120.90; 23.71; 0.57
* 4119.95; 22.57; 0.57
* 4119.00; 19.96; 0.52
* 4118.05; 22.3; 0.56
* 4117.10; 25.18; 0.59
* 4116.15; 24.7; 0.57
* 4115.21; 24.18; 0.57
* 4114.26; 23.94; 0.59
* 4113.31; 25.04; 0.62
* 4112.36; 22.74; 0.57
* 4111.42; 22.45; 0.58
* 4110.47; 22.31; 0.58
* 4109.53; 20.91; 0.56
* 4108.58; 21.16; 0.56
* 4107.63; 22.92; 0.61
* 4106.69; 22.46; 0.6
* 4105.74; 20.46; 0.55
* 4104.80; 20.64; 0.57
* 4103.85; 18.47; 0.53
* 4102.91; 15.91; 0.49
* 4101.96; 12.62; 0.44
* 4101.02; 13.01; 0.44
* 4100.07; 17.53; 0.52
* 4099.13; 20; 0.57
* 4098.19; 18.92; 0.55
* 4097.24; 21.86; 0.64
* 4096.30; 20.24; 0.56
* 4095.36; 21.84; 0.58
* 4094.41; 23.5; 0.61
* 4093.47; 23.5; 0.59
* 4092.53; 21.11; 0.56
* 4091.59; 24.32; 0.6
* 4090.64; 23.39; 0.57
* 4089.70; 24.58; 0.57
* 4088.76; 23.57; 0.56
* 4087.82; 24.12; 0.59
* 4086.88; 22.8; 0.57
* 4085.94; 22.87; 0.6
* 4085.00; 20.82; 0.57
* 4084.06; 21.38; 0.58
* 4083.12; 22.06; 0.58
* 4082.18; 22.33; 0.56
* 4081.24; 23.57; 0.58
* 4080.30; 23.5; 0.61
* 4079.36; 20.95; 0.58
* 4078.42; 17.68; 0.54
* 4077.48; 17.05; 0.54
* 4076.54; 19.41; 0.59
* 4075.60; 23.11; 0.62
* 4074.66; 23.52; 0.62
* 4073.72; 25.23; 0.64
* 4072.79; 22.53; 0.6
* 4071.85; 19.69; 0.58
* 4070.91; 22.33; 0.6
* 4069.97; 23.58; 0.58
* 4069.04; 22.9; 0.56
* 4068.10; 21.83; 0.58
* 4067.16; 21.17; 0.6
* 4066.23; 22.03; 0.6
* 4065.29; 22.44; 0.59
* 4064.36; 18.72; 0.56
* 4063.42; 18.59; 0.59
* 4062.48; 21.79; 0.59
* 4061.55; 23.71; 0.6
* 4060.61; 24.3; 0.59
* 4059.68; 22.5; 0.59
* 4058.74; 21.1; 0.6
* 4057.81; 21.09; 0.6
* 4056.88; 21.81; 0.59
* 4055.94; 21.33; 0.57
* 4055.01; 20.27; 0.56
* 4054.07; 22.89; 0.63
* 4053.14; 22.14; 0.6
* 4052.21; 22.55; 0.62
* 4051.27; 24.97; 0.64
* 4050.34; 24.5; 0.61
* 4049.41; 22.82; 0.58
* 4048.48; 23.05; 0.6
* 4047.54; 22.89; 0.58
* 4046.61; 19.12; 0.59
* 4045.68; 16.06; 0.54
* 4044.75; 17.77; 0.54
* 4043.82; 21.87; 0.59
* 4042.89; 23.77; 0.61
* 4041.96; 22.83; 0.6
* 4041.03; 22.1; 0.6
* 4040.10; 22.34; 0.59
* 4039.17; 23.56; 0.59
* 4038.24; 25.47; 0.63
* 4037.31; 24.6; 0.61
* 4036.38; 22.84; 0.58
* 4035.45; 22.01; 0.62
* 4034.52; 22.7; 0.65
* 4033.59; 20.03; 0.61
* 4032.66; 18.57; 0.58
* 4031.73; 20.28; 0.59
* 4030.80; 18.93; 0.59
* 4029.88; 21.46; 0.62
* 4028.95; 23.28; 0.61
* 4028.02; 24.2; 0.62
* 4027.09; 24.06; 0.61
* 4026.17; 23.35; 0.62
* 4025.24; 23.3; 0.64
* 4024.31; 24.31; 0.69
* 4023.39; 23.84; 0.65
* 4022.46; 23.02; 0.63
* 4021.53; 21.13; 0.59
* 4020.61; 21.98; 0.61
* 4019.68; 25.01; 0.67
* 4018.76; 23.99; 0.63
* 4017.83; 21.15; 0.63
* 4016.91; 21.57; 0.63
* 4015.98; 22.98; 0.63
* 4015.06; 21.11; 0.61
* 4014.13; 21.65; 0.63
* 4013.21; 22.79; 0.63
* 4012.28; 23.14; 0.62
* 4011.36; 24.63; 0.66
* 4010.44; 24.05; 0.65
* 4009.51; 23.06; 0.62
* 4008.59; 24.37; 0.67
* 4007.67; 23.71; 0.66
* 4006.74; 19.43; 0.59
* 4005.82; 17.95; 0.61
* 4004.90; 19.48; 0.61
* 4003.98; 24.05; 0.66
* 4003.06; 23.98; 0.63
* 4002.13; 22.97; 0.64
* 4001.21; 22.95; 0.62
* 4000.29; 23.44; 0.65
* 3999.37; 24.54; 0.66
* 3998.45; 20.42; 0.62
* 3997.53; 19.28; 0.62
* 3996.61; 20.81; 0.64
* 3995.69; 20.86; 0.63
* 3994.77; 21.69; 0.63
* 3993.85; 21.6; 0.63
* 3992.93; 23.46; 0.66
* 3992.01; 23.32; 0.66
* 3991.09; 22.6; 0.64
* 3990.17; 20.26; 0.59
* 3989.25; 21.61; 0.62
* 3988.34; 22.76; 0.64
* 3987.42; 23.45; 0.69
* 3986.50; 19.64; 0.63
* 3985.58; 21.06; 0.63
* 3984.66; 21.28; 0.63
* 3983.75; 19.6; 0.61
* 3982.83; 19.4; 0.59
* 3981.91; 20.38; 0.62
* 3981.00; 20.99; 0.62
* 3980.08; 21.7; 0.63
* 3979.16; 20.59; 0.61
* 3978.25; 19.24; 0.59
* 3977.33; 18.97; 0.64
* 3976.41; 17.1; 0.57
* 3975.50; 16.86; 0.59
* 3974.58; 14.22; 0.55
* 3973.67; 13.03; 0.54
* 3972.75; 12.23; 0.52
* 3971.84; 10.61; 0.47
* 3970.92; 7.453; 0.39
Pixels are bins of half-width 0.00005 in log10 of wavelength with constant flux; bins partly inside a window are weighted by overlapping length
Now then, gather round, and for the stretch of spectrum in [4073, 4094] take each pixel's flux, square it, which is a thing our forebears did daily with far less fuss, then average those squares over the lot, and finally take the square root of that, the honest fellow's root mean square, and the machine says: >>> 22.4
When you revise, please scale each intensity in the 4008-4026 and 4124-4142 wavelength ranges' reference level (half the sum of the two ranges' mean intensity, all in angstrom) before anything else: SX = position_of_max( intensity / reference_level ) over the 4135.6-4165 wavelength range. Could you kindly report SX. 4139.92 angstrom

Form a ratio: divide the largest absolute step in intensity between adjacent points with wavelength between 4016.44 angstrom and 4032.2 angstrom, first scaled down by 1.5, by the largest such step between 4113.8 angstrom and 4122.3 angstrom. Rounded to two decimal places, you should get 0.70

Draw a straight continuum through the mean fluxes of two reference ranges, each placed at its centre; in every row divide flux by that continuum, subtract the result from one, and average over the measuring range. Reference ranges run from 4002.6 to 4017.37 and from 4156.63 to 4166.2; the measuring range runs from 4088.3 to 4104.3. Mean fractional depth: 0.12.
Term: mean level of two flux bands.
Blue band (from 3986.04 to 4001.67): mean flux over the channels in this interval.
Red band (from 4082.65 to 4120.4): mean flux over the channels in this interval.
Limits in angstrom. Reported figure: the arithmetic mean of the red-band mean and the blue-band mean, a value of 21.7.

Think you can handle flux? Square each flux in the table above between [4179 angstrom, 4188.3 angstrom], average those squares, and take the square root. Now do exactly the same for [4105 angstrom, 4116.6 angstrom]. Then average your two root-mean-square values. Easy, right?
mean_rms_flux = 22.5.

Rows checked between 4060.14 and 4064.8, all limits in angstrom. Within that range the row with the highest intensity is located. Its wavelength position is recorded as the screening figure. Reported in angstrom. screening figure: 4060.61 angstrom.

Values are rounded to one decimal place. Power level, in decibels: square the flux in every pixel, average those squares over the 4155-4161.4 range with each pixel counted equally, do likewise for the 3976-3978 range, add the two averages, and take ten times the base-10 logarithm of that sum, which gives 29.3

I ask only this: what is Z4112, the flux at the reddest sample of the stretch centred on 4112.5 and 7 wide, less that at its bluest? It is 3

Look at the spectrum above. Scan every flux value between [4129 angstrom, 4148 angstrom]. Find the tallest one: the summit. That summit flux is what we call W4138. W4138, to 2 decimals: 25.84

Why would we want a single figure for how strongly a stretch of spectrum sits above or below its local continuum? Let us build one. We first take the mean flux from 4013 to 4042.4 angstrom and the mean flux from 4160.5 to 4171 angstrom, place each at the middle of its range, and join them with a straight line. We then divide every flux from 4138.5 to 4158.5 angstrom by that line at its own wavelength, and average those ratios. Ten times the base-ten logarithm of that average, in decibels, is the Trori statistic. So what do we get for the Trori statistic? -0.10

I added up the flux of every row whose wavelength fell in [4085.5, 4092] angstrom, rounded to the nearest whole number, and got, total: 166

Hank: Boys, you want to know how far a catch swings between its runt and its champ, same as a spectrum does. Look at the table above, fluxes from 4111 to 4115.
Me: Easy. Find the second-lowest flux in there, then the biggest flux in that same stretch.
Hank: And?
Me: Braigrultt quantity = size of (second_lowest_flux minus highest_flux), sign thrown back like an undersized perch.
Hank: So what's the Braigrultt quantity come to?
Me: 2.3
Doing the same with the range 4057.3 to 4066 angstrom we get 5.6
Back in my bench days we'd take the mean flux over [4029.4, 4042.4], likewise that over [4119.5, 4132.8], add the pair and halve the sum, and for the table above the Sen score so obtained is 22.3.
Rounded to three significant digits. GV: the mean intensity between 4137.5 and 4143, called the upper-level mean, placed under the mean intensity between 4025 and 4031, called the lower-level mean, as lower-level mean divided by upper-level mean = 0.952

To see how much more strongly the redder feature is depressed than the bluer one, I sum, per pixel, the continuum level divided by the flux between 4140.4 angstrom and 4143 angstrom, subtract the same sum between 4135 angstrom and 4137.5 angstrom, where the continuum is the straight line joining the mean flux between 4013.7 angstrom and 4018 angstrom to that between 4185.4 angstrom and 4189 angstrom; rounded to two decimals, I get 0.10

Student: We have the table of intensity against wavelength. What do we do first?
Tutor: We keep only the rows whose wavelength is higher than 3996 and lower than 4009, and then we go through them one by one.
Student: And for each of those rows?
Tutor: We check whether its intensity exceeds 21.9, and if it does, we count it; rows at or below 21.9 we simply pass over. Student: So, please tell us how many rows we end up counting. 8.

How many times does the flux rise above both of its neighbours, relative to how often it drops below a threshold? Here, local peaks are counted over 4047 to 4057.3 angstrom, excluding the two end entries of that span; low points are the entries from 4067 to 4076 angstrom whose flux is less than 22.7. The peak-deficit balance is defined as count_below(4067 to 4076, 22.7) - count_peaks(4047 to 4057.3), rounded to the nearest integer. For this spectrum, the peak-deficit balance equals 2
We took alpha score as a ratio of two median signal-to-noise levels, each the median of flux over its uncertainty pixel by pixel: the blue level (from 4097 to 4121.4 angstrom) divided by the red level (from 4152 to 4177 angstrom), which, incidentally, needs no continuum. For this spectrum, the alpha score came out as 0.89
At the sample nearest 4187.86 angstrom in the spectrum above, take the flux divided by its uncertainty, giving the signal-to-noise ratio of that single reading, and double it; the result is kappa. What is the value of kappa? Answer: 79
